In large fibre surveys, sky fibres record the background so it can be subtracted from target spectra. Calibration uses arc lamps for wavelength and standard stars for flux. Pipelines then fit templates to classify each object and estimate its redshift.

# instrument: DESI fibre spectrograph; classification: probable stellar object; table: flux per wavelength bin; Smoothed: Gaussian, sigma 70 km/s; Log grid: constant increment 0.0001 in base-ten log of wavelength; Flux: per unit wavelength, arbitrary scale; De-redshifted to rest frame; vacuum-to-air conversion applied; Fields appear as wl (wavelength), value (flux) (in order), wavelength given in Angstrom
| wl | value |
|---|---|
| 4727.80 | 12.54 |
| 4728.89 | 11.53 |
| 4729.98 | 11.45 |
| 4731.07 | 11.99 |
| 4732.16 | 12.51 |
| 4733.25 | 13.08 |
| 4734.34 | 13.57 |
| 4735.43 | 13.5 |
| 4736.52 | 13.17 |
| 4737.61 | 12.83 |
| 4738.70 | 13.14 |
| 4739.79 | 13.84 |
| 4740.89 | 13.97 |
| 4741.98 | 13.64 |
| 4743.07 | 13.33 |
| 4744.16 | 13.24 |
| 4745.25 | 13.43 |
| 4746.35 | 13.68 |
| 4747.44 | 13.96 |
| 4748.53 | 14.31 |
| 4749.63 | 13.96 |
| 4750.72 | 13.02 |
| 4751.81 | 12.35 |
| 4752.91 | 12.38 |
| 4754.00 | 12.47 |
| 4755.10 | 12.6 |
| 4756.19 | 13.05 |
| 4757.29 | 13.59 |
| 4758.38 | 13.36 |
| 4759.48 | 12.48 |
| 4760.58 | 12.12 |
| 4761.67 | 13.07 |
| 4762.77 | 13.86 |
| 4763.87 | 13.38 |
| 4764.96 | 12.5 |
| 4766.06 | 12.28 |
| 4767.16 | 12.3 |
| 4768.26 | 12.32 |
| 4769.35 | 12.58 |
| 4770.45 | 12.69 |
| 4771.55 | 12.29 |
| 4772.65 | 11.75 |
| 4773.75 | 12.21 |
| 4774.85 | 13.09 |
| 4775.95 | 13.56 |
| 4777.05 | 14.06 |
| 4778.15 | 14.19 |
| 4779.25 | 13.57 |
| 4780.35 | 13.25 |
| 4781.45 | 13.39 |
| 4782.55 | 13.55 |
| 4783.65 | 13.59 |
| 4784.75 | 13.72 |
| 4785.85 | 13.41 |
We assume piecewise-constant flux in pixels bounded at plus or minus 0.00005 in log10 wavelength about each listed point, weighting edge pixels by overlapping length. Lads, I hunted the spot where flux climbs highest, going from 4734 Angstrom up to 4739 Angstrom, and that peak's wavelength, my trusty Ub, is 4734.34 Angstrom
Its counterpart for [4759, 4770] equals 4762.77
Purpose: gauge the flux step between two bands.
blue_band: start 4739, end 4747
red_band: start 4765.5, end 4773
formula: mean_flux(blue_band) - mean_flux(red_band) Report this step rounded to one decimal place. 1.3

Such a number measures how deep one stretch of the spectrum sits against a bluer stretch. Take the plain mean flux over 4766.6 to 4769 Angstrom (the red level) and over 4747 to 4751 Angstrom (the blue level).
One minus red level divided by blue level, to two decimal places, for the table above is 0.11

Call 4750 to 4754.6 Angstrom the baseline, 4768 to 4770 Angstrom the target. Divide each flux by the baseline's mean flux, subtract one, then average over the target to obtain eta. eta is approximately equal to -0.01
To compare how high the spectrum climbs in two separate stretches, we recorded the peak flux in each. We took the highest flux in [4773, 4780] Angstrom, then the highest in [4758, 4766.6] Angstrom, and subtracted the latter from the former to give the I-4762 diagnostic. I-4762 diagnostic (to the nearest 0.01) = 0.33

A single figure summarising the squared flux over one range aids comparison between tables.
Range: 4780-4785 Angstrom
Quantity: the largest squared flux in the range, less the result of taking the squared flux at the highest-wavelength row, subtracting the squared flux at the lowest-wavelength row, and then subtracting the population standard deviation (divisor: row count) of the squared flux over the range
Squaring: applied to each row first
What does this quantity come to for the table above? 180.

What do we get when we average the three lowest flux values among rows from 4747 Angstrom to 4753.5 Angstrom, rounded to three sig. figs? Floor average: 12.6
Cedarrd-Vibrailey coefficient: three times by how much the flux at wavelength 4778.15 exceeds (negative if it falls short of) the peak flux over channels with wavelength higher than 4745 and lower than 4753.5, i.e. -0.4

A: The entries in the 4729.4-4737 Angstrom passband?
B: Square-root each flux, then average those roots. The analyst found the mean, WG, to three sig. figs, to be 3.57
